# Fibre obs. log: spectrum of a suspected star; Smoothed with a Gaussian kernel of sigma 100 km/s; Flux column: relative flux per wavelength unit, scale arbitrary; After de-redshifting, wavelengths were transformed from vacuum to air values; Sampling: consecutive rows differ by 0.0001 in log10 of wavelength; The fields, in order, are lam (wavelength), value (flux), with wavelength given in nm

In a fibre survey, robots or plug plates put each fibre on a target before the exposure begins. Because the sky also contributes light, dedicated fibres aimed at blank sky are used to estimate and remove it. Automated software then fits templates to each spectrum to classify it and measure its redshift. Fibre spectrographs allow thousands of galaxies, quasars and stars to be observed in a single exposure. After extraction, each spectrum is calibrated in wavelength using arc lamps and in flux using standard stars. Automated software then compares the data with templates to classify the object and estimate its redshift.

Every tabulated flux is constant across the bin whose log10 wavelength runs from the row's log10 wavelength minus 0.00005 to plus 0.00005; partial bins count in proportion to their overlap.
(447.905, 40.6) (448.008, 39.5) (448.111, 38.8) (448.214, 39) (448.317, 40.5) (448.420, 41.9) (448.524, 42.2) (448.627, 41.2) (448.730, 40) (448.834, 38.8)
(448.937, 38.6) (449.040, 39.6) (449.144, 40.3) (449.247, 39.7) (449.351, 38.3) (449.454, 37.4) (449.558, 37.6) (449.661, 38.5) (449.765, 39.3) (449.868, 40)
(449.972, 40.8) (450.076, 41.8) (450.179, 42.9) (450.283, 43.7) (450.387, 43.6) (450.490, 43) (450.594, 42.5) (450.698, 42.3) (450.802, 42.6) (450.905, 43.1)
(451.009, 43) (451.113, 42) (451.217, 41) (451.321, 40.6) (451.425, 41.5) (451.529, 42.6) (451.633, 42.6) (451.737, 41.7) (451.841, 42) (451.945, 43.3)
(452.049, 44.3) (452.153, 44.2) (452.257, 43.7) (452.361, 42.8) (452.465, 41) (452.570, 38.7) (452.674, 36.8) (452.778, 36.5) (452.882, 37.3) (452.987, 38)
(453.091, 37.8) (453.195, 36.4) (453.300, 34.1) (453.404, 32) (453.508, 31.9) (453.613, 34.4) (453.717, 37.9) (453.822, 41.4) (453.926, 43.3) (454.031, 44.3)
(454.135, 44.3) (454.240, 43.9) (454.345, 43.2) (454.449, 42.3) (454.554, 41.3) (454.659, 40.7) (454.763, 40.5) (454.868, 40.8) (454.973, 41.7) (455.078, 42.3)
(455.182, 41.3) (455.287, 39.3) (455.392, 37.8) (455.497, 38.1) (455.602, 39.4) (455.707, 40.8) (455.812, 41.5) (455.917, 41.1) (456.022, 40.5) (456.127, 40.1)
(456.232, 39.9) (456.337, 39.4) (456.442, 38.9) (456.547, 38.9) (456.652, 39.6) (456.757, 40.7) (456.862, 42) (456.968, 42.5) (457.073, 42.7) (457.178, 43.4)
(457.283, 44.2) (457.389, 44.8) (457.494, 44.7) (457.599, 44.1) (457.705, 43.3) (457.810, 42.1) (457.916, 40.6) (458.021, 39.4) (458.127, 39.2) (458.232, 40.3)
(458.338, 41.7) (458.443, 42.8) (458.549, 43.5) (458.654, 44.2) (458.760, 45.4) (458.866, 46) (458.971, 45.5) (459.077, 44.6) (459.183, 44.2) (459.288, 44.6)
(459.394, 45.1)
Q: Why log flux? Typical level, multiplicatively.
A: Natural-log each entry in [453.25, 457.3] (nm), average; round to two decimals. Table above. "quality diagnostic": 3.69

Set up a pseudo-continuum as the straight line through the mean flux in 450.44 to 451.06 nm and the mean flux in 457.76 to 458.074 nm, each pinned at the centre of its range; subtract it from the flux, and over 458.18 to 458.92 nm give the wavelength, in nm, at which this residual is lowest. 458.232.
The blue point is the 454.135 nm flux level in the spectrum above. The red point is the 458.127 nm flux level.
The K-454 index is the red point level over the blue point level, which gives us 0.88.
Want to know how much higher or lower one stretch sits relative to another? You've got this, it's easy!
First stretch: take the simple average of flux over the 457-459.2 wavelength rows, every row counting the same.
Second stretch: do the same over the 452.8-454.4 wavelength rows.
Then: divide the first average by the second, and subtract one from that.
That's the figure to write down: 0.12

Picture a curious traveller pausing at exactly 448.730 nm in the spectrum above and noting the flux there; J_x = 40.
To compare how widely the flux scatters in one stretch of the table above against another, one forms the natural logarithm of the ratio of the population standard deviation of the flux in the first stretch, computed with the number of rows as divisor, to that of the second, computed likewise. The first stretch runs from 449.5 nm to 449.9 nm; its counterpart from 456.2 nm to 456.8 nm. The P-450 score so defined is 0.37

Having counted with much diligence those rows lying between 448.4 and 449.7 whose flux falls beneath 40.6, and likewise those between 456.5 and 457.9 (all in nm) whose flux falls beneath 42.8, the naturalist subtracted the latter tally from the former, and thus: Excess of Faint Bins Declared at 3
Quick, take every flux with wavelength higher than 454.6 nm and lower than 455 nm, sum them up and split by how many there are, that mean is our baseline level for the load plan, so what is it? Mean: 41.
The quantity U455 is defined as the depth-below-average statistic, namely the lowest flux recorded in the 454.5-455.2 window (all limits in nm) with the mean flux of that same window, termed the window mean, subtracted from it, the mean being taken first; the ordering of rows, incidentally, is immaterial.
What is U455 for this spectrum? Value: -0.7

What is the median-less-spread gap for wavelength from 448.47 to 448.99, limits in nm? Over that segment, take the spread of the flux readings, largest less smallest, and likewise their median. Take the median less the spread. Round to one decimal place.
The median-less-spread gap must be 36.4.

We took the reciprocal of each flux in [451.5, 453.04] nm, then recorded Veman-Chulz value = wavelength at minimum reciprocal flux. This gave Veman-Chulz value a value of 452.049 nm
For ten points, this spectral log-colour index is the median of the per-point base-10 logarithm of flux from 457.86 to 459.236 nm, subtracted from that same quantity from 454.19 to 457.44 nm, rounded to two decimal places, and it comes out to -0.03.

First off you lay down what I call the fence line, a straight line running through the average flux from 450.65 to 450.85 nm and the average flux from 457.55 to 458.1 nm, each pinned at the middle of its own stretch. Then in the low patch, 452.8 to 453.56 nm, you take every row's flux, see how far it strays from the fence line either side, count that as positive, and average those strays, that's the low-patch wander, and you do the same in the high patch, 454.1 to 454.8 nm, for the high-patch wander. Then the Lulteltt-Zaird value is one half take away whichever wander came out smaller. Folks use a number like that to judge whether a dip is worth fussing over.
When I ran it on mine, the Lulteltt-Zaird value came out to -0.8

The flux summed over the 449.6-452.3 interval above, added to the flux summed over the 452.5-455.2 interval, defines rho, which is 2120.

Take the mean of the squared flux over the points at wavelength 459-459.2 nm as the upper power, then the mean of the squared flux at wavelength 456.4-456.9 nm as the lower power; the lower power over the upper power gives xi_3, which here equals 0.81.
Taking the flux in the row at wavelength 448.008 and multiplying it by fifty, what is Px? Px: 1975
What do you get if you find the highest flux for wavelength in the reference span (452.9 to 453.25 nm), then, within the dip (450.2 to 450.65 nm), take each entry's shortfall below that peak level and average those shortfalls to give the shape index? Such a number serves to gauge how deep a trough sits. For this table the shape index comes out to -5.2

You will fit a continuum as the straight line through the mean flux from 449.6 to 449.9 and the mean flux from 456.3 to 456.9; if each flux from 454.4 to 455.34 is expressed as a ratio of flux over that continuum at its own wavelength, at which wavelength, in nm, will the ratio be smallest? 455.287 nm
